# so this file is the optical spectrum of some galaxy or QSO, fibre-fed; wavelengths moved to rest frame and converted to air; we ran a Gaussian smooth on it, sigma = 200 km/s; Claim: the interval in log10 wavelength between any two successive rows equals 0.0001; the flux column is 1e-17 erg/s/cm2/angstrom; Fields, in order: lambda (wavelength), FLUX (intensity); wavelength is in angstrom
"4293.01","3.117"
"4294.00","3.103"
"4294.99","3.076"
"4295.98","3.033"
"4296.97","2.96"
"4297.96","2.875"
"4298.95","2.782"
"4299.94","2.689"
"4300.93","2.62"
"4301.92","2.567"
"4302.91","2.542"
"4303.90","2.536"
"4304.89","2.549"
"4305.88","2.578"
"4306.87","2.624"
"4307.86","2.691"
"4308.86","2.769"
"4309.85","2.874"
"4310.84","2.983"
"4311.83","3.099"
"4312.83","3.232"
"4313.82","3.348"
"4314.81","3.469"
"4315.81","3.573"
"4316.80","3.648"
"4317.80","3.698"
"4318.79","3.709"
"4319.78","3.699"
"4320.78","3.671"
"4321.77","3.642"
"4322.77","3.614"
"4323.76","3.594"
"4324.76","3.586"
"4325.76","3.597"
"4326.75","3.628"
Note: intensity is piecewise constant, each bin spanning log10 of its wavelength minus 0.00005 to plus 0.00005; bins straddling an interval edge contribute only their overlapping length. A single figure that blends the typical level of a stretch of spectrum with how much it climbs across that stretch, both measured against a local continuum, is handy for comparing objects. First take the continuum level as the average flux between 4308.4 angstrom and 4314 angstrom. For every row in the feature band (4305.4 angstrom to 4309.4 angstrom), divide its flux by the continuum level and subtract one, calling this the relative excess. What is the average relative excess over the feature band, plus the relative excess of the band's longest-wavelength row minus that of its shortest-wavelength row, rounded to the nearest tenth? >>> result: -0.1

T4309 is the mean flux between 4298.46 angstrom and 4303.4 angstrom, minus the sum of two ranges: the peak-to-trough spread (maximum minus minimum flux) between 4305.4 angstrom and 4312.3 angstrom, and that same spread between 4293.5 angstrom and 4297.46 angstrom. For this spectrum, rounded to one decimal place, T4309 2.0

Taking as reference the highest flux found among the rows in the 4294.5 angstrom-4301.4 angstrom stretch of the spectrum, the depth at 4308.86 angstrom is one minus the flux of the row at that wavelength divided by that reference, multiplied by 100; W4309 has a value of 10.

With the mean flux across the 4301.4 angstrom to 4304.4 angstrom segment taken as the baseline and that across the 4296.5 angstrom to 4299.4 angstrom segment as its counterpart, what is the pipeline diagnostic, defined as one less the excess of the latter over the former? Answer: 0.68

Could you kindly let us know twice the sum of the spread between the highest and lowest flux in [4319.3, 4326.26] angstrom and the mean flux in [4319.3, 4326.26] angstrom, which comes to 7.5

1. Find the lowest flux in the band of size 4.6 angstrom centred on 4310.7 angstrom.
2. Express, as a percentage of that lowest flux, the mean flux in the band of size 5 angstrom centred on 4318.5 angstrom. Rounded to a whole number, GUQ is 133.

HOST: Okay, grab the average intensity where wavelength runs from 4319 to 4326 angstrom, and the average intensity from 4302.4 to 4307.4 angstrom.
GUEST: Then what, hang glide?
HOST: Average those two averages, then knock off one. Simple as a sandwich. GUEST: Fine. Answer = 2.10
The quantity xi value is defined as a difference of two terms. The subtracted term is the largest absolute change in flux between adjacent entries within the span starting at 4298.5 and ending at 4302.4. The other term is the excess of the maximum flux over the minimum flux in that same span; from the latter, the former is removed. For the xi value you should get 0.12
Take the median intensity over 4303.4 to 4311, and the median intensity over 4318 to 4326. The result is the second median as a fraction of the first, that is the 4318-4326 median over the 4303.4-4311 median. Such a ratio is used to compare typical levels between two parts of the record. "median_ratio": 1.37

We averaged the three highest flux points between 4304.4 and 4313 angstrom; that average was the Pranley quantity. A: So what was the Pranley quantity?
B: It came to 3.1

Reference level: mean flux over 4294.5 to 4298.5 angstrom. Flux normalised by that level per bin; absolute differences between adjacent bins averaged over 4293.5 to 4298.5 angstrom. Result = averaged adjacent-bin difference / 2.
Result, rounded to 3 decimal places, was 0.010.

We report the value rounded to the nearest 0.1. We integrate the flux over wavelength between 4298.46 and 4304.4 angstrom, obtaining 15.6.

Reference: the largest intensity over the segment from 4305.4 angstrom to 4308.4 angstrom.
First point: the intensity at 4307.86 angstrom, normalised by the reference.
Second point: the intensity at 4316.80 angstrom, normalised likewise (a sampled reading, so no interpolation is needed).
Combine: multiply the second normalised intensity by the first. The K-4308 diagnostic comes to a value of 1.4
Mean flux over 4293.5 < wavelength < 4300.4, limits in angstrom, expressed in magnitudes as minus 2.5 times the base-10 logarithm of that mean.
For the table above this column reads -1.17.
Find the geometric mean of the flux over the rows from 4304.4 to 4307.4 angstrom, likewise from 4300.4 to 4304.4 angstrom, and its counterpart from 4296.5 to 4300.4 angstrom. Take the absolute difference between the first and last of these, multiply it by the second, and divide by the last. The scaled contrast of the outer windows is 0.22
